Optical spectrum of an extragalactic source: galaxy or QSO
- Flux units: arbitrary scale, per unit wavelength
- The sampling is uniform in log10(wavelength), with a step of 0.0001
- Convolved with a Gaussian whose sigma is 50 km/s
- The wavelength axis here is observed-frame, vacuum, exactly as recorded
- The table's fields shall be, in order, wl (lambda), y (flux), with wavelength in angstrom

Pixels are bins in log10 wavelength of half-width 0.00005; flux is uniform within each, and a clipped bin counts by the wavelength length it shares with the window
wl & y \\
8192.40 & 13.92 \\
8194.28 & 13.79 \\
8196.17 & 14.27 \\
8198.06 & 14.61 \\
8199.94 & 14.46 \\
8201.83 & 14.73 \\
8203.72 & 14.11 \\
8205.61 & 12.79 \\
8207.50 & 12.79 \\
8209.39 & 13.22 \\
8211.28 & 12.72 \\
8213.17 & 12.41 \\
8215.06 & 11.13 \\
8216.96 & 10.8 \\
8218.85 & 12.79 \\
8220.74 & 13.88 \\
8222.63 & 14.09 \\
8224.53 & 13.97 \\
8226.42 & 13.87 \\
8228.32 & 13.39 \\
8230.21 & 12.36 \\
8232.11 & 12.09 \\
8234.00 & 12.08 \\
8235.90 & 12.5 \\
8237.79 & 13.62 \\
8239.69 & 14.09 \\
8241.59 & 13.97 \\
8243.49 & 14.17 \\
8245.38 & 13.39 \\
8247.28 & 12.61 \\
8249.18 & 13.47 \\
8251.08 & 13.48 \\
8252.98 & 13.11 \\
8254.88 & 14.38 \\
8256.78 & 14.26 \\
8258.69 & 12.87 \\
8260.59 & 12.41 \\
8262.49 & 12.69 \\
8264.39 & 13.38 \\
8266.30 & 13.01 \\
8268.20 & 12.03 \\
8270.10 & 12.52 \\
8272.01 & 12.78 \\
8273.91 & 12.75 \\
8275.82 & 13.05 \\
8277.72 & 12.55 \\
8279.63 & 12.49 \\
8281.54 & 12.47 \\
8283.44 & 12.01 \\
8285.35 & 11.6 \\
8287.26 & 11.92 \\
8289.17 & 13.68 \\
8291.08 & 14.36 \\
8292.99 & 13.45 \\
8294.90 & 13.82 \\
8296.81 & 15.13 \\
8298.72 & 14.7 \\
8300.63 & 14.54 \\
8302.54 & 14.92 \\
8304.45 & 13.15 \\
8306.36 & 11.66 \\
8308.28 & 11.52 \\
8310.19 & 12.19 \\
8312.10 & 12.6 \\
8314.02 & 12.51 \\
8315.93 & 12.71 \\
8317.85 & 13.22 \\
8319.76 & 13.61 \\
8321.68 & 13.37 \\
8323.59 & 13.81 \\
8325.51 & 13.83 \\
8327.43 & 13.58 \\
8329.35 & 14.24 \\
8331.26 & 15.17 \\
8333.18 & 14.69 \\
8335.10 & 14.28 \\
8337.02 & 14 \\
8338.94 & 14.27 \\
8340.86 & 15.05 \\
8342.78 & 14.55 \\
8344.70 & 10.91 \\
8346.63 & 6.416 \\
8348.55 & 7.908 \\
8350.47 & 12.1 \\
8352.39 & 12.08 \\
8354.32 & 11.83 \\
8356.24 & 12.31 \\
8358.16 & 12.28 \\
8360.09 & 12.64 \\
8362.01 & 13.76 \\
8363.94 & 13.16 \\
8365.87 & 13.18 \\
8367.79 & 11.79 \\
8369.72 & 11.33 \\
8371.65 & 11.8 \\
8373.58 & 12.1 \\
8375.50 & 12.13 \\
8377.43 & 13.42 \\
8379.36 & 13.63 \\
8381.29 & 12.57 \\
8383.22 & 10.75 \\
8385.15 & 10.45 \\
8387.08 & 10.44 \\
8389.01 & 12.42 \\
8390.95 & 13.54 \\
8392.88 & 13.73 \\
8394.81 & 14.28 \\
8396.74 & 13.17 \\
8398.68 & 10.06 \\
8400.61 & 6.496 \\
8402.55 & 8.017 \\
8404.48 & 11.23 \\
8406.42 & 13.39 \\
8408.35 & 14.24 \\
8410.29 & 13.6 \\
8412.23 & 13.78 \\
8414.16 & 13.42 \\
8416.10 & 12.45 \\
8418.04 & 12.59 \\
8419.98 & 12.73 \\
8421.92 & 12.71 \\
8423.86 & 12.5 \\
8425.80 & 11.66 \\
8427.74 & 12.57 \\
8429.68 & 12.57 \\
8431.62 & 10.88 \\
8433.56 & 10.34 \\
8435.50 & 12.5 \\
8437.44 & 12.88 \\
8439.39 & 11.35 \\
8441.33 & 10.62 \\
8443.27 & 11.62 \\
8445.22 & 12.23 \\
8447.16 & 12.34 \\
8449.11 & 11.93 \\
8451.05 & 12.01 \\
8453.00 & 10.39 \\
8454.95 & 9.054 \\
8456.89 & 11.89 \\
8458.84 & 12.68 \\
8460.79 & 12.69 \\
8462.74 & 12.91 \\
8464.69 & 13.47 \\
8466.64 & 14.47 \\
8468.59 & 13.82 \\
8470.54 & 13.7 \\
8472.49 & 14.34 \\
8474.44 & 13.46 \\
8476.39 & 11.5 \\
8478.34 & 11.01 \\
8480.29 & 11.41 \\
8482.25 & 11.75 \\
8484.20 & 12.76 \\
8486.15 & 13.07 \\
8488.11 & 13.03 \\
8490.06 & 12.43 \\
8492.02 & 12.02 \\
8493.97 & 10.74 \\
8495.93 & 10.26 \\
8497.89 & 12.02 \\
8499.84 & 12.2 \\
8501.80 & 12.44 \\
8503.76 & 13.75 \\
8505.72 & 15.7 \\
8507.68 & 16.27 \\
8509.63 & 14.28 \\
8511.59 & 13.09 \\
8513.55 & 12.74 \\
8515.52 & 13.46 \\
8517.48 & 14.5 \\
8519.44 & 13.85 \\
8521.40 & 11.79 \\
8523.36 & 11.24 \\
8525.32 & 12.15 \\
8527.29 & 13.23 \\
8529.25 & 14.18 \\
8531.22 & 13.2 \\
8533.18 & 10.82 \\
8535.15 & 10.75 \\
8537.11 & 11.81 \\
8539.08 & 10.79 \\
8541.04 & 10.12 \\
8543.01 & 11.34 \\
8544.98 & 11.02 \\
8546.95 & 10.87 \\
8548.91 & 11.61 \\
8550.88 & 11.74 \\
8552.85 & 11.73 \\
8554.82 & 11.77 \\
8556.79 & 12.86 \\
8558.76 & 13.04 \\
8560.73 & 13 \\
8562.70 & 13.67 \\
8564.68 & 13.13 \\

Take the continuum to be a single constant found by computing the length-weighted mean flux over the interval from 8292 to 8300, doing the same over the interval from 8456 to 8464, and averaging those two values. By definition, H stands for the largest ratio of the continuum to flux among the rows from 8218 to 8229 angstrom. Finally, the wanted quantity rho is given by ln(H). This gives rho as 0.05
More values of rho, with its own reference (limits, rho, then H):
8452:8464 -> 0.39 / 1.48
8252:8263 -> 0.08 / 1.08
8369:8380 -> 0.17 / 1.19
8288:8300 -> 0.00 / 1.00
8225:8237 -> 0.11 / 1.11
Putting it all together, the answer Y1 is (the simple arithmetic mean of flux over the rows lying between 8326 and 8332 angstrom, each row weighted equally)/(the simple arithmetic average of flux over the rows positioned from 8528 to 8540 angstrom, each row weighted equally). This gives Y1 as 1.20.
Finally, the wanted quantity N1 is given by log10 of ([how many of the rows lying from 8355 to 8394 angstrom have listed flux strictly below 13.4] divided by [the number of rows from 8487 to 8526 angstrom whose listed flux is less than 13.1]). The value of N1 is 0.06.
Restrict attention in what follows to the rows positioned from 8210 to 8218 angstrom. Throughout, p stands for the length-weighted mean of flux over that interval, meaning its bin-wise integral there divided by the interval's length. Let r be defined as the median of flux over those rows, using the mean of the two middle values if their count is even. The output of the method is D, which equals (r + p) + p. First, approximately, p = 11.8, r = 11.8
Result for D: 35.4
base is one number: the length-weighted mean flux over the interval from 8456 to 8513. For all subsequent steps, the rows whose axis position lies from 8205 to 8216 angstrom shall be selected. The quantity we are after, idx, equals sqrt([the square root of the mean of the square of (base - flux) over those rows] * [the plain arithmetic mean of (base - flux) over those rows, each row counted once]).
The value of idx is 0.52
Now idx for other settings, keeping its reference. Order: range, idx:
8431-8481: 1.05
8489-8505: 1.09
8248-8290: 0.08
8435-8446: 1.12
